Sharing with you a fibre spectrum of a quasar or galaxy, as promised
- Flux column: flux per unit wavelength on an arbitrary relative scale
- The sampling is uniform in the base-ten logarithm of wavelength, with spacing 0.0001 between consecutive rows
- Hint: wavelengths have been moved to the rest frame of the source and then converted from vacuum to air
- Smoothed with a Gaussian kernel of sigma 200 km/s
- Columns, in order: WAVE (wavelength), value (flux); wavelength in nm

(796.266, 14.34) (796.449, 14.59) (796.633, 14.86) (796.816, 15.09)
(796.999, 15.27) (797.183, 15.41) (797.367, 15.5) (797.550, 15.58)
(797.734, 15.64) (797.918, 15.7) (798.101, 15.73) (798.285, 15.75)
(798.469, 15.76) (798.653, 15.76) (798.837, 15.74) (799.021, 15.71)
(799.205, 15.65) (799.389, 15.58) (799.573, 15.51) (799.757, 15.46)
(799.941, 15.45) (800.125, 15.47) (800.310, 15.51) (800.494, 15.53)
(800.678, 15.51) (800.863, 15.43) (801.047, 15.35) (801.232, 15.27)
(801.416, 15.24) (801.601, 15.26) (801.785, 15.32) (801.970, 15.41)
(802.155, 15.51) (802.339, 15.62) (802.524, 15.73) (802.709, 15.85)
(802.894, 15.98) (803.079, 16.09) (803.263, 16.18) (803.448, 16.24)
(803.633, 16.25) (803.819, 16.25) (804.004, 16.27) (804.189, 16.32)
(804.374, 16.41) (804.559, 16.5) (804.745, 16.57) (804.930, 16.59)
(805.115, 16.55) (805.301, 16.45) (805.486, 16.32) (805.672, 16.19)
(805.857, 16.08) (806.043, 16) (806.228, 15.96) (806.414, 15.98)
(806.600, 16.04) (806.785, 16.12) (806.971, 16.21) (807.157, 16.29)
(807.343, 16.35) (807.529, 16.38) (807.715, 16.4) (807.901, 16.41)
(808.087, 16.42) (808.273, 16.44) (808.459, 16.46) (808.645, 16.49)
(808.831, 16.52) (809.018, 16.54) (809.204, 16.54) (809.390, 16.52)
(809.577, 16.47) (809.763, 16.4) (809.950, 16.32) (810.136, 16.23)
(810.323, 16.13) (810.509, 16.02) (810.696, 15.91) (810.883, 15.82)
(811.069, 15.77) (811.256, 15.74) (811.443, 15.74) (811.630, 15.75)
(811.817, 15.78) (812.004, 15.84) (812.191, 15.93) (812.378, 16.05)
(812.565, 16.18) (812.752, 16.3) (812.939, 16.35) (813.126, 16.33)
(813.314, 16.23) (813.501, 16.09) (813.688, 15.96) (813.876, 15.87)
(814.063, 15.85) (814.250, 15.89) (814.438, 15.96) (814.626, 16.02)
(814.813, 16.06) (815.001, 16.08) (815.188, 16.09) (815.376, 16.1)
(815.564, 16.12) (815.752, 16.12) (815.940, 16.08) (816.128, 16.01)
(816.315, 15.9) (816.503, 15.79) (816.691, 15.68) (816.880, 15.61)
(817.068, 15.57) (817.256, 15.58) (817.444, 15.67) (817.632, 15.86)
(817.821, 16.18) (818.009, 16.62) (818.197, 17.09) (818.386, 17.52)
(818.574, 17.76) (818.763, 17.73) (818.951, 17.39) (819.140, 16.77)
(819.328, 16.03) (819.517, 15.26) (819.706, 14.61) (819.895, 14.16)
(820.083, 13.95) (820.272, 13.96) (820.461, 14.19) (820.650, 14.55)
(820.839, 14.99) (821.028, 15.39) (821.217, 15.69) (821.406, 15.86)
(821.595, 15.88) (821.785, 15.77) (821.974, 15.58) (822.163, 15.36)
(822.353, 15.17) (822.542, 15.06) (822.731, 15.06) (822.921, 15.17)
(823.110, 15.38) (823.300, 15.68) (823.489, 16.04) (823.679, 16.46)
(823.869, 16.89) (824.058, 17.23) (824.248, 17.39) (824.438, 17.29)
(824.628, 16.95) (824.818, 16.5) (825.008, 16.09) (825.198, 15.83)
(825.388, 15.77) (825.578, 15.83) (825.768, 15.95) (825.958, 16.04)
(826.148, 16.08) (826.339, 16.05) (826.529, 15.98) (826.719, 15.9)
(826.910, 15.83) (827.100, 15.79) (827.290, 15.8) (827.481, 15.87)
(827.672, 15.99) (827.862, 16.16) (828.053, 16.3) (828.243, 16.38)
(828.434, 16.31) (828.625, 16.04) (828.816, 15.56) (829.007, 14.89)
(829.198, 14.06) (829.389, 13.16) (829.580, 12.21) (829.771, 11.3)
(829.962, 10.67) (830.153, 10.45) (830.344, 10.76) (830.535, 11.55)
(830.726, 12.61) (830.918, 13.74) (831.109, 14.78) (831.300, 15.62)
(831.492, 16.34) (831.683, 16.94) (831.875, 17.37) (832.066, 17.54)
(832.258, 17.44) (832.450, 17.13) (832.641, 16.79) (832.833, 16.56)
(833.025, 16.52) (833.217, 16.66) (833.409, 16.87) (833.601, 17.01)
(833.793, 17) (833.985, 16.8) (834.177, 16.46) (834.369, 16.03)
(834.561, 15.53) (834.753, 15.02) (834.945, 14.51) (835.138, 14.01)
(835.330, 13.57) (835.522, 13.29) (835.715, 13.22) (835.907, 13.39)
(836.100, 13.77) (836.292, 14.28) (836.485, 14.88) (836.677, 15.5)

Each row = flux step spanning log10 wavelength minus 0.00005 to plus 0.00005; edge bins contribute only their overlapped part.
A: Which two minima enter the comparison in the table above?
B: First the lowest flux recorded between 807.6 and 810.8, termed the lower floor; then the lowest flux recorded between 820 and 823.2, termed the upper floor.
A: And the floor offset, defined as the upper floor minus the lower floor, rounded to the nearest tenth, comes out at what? -2.0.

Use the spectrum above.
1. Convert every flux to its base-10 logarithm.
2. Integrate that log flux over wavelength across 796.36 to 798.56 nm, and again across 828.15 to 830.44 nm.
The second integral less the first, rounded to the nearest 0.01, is -0.04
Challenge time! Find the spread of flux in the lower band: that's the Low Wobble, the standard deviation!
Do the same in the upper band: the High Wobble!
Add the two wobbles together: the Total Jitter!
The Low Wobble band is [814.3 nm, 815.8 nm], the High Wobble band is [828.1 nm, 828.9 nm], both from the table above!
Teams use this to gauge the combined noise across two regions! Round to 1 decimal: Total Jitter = 0.4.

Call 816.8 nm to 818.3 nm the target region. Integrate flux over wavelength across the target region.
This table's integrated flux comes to 24.1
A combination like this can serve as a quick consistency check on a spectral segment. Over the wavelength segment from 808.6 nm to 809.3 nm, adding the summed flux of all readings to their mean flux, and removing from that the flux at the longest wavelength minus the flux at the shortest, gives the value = 83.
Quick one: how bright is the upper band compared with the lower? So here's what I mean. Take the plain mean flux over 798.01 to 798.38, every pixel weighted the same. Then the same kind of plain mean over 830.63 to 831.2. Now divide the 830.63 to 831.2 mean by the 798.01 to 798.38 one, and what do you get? 0.87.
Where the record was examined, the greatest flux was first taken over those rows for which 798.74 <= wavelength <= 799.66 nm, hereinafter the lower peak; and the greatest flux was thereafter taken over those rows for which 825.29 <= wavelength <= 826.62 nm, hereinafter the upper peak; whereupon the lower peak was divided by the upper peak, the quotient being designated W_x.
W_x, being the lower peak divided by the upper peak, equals 0.98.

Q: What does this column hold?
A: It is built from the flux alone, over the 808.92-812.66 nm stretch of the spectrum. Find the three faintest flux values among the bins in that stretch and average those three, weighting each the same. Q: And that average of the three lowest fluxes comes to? 15.7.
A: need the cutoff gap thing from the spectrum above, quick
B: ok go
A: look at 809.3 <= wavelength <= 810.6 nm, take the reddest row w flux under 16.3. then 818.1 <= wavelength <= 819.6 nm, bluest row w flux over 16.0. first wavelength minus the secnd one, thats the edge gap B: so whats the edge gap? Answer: -7.69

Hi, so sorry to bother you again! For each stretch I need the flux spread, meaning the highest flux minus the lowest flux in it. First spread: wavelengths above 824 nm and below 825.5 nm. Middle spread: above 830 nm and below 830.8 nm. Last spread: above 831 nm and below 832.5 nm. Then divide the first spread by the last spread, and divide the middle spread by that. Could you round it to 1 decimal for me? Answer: 3.7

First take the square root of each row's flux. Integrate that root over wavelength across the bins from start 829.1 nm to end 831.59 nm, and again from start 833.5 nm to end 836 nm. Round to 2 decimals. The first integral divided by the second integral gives 0.92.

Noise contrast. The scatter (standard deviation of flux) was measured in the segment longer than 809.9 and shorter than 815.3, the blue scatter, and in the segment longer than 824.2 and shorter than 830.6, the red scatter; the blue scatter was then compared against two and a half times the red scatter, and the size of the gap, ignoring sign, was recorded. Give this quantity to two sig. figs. 4.8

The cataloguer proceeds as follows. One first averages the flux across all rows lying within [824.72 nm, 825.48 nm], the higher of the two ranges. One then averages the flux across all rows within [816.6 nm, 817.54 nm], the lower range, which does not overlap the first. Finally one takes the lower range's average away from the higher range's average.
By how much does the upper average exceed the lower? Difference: 0.4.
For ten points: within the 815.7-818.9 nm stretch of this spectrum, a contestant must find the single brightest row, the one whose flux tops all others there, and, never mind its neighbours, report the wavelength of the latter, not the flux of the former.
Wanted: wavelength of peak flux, 818.574 nm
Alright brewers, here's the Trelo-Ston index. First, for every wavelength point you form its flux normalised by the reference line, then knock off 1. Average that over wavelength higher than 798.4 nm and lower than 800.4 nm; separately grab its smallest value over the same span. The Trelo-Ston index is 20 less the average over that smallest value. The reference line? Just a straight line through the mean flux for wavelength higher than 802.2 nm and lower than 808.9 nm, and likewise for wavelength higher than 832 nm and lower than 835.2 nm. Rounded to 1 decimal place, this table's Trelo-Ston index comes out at 19.2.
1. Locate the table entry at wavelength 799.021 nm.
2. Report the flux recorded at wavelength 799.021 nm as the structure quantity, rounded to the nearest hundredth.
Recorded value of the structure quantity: 15.71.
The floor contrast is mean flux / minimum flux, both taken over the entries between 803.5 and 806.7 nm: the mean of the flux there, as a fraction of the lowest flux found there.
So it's 1.02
